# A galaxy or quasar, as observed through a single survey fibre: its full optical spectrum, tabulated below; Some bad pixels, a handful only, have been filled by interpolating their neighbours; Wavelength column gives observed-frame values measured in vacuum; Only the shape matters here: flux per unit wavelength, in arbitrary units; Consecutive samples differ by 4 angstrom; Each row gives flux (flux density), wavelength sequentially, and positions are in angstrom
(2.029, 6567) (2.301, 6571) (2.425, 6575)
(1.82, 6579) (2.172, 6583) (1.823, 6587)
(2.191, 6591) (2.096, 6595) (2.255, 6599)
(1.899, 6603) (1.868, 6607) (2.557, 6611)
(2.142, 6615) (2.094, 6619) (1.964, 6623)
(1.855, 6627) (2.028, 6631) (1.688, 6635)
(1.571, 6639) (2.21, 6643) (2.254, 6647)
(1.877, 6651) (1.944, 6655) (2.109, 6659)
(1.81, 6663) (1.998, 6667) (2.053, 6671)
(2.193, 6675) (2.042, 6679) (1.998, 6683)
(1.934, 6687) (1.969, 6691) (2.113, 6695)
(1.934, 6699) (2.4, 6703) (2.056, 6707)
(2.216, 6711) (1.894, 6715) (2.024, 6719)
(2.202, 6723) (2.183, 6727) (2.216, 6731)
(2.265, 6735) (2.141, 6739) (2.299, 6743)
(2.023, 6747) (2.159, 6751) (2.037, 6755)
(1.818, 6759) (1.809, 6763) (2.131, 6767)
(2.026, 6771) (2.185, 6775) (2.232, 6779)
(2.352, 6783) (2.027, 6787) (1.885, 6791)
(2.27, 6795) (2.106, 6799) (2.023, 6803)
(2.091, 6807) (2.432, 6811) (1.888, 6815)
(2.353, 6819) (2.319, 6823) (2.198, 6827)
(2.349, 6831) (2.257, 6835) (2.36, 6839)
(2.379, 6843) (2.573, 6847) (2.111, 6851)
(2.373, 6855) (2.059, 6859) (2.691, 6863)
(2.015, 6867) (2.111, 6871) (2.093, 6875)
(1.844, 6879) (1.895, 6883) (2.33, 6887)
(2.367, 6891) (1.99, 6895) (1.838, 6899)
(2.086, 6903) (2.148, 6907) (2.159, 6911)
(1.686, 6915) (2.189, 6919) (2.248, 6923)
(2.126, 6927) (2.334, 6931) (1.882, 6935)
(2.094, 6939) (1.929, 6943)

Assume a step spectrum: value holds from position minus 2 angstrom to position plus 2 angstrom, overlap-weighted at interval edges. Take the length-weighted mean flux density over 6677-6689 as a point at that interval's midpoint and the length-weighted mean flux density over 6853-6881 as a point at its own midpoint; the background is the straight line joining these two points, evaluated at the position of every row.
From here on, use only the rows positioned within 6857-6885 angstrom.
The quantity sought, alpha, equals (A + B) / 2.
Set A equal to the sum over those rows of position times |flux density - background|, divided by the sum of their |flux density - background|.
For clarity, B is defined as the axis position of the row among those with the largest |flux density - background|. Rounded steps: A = 6871.3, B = 6863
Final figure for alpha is 6867.1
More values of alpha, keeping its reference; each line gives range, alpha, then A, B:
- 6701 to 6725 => 6706.6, 6710.3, 6703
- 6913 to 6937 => 6919.5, 6924.0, 6915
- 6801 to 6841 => 6816.5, 6822.0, 6811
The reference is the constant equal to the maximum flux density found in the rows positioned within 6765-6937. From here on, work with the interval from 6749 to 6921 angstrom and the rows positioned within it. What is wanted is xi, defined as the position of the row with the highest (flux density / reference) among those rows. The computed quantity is 6863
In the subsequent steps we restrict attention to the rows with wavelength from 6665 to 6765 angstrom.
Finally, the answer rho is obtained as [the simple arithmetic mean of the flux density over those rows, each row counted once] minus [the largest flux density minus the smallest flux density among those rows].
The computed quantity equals 1.49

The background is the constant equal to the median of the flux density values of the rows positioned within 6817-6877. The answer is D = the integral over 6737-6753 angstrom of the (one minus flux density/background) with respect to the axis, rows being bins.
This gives 1.1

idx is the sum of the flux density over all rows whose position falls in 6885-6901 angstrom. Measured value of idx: 8.5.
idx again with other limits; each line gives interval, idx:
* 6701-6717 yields 8.6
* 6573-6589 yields 8.2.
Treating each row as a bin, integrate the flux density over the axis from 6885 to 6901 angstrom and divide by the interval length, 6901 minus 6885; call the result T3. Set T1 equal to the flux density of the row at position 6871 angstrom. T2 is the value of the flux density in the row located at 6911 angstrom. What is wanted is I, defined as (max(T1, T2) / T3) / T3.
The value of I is 0.48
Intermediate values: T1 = 2.111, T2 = 2.159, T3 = 2.13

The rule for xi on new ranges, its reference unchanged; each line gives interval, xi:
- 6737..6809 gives 6783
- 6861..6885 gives 6863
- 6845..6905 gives 6863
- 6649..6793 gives 6703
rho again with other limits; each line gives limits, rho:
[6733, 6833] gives 1.51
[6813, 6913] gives 1.34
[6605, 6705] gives 1.04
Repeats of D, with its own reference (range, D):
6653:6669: 2.4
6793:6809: 1.4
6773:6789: 0.8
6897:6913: 1.8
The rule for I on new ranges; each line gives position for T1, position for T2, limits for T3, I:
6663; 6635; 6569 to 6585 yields 0.38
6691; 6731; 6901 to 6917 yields 0.54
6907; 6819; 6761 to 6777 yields 0.57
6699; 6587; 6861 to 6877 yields 0.39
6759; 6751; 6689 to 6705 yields 0.49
